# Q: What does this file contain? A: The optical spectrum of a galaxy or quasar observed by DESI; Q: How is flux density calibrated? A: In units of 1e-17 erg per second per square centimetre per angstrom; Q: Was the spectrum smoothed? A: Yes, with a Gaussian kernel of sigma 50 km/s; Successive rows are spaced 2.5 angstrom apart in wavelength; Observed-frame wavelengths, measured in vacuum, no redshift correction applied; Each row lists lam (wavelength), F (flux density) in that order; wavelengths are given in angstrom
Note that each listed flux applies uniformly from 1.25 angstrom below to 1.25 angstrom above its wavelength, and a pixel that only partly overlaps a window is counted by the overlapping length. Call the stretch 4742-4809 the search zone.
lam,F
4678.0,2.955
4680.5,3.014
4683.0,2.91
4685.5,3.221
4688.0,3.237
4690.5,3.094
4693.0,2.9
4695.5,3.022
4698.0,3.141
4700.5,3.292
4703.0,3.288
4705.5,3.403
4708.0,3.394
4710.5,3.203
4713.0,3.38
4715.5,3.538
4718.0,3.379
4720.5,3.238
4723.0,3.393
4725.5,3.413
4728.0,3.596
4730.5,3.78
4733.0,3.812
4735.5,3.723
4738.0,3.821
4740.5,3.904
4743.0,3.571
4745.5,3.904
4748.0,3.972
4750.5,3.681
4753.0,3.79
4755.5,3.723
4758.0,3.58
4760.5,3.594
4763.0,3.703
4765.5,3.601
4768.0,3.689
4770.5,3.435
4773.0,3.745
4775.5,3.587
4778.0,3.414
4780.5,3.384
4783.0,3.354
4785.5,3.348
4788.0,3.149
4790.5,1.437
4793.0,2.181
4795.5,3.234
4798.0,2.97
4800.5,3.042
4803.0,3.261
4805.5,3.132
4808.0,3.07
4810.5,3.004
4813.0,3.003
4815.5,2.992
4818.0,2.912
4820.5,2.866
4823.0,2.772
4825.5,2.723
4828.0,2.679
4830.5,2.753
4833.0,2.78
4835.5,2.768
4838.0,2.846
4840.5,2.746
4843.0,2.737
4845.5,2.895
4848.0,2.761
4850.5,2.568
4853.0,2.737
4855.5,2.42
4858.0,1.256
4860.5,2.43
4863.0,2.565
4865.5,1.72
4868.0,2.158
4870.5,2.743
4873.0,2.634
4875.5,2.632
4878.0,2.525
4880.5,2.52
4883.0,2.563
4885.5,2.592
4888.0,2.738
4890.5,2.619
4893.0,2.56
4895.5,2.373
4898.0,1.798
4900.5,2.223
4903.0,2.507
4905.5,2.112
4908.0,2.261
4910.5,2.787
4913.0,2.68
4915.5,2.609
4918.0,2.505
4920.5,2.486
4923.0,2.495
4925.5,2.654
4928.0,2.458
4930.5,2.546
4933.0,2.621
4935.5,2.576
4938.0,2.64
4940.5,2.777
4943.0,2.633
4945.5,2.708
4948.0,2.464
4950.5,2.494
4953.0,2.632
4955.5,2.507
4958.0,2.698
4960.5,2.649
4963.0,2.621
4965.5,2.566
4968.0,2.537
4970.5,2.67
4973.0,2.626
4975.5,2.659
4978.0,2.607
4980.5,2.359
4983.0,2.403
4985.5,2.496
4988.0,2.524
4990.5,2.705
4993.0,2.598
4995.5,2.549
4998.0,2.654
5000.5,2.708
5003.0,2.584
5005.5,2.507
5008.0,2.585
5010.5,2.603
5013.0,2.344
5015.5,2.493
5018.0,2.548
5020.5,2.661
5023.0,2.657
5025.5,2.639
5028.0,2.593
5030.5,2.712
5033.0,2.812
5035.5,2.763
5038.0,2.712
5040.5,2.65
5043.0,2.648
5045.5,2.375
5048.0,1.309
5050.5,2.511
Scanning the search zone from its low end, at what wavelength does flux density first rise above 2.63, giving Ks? 4743.0 angstrom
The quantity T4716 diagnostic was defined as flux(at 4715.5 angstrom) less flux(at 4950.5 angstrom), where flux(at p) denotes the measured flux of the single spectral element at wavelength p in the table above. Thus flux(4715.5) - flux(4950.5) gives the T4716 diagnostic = 1.0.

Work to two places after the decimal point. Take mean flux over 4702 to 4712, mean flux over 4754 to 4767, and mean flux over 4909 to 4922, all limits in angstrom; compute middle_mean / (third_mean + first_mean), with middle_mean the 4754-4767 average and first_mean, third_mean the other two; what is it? 0.61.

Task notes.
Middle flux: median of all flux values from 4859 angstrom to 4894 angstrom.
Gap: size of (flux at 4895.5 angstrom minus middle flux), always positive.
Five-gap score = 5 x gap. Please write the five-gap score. 1.0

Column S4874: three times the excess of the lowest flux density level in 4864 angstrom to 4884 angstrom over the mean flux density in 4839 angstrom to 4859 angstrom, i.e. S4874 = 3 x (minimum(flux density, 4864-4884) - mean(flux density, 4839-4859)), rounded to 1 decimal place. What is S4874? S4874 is -2.4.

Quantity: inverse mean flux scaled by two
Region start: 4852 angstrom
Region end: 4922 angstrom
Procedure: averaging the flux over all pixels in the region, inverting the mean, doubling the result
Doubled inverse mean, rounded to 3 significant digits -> 0.827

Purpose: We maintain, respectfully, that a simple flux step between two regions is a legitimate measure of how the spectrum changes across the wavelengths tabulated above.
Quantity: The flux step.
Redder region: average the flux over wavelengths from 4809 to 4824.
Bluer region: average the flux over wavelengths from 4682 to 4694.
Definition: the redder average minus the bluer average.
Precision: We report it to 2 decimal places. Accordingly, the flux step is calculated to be -0.15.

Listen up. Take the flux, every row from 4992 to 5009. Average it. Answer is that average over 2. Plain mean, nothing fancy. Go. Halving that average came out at 1.30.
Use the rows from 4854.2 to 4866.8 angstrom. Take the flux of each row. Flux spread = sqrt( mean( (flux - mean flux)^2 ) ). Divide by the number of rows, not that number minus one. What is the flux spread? 0.51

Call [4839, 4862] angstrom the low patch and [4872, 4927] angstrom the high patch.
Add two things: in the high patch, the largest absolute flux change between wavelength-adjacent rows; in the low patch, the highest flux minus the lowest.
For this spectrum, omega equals 2.21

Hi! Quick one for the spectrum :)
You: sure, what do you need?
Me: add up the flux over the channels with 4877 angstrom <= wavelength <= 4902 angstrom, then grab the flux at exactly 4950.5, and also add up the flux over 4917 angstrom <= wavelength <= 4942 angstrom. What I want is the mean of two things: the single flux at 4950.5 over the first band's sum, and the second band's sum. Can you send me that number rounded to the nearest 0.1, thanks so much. 12.9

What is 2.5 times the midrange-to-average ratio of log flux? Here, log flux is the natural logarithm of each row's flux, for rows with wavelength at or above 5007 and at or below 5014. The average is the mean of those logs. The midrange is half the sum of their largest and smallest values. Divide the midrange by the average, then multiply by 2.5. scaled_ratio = 2.46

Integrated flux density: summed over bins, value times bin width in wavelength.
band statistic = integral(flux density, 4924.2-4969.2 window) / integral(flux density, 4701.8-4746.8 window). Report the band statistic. 0.734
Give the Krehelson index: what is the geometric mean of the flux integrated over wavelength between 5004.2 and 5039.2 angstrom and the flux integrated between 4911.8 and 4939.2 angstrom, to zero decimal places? 80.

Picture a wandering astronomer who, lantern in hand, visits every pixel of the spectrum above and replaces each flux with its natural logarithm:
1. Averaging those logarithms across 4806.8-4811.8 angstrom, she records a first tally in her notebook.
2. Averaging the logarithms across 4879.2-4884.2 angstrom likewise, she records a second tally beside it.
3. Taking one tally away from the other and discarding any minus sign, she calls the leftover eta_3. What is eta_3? 0.18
